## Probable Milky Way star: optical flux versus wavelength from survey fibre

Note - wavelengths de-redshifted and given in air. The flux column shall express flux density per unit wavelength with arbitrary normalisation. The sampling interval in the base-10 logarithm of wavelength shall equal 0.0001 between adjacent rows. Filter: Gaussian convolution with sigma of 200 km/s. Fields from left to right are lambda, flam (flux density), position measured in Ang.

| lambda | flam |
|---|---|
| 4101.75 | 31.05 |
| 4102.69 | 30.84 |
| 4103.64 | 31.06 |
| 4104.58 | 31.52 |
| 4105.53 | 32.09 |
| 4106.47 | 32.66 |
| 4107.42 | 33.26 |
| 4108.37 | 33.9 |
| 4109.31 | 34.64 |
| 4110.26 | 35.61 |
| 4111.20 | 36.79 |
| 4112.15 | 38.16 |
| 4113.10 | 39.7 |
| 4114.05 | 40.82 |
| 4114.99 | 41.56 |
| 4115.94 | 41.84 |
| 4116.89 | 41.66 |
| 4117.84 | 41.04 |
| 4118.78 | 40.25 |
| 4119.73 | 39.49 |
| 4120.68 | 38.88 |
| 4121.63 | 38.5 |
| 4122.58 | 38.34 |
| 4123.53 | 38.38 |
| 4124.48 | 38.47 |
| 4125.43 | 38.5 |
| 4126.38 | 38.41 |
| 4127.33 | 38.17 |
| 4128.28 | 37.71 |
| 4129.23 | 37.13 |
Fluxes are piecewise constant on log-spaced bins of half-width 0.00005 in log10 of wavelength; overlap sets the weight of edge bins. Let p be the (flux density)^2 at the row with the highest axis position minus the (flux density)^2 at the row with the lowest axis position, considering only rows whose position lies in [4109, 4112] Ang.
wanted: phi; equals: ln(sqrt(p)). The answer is 2.5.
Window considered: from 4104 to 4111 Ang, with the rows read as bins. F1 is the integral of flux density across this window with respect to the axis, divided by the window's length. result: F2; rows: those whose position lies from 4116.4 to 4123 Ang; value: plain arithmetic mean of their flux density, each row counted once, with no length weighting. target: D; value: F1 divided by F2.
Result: 0.84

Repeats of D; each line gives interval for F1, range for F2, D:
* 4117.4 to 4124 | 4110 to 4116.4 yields 1.00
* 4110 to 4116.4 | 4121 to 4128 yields 1.02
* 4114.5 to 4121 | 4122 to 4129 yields 1.06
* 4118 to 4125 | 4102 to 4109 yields 1.21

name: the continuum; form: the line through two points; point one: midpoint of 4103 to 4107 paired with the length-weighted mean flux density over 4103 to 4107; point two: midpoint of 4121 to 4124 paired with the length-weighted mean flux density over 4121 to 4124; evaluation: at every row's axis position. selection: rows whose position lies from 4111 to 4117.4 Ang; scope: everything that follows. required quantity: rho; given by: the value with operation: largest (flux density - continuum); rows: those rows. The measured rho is 6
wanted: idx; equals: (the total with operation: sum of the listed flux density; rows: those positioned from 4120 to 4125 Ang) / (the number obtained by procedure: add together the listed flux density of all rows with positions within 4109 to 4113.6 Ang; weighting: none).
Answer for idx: 1.04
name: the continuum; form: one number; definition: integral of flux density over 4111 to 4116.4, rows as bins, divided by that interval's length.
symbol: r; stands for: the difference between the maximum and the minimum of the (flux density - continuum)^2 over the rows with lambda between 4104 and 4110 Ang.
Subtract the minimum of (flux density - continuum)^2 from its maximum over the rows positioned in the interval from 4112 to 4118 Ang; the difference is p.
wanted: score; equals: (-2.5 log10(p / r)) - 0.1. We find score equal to 2.6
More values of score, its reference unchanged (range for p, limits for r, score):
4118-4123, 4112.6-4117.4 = 0.3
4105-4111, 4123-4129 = -3.0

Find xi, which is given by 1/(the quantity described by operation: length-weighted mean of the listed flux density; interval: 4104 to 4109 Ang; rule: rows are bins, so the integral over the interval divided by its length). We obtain 0.0305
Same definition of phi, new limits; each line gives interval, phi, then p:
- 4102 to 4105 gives 1.9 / 42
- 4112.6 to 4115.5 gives 2.5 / 151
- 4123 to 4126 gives 1.1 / 9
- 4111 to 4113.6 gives 2.7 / 223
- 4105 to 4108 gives 2.2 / 76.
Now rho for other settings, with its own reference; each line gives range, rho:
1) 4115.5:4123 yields 6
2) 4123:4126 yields 0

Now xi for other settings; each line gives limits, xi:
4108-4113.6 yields 0.0274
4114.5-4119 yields 0.0241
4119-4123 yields 0.0257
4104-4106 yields 0.0314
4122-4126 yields 0.0260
